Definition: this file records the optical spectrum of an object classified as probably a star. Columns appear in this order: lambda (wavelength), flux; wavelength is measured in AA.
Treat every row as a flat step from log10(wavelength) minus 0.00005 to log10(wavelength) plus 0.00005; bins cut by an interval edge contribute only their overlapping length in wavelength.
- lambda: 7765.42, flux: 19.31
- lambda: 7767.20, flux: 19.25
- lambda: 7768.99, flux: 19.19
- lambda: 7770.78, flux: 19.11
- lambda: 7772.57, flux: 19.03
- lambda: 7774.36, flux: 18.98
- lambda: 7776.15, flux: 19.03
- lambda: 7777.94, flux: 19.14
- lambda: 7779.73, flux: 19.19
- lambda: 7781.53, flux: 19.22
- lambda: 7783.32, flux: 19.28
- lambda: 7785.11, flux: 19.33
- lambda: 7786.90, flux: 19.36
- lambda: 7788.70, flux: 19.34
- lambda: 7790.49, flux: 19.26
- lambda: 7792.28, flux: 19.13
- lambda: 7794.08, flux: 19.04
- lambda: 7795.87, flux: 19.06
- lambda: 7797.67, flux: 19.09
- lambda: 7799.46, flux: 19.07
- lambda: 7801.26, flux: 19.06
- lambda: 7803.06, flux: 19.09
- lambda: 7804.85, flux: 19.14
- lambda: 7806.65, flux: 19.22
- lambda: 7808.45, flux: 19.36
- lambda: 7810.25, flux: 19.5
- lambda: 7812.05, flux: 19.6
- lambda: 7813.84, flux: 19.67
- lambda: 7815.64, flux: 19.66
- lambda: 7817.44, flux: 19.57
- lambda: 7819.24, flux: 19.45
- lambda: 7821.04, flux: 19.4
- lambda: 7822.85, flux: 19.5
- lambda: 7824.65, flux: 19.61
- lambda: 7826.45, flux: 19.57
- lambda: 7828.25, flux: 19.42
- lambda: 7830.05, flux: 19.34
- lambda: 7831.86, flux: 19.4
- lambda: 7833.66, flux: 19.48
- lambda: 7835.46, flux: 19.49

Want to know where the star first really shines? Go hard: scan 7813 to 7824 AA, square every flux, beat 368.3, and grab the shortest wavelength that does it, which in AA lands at 7813.84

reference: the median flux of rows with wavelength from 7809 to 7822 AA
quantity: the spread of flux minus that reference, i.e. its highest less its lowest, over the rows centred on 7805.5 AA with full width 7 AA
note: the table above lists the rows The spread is 0.27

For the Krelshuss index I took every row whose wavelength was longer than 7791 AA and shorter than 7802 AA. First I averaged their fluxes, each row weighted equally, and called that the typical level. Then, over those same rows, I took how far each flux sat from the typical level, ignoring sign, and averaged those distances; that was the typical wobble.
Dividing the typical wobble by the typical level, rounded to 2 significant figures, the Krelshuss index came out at 0.0012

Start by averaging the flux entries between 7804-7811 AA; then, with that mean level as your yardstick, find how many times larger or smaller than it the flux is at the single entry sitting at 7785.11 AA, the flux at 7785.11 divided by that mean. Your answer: 1.00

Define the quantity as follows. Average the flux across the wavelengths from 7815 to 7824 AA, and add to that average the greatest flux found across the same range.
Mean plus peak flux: 39.2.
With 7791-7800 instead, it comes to 38.2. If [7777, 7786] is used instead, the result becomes 38.6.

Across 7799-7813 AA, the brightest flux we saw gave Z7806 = 19.6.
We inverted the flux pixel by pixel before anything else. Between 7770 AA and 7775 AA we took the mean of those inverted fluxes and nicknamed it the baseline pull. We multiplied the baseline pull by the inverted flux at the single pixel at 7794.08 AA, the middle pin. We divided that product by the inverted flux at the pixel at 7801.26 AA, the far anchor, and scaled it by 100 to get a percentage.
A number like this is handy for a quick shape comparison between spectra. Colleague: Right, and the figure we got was 5.26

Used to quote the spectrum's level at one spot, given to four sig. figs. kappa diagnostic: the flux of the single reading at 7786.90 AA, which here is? 19.36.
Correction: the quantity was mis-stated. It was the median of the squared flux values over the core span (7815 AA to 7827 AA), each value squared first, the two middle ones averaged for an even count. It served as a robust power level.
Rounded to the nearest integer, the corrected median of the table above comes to 383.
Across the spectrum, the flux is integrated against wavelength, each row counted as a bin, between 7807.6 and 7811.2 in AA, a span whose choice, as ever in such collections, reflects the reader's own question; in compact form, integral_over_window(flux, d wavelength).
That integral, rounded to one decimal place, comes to 69.9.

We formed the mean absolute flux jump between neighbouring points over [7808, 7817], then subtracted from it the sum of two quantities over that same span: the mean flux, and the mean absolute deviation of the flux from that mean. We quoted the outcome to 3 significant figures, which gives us -19.6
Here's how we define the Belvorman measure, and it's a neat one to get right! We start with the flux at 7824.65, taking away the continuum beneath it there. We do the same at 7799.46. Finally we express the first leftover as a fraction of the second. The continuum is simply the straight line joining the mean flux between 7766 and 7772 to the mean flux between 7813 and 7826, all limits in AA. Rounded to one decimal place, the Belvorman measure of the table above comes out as -0.1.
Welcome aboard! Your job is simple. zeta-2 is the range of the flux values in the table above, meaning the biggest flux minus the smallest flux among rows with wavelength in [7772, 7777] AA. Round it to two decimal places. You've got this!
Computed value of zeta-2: 0.05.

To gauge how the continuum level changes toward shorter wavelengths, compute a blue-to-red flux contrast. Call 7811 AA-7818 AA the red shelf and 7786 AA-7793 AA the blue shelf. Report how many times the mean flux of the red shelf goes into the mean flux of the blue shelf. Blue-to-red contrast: 0.982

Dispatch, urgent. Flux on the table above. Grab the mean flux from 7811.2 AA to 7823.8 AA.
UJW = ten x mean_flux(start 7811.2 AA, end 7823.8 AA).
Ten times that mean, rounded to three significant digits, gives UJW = 196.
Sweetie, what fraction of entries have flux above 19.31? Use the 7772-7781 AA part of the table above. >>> 0.0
